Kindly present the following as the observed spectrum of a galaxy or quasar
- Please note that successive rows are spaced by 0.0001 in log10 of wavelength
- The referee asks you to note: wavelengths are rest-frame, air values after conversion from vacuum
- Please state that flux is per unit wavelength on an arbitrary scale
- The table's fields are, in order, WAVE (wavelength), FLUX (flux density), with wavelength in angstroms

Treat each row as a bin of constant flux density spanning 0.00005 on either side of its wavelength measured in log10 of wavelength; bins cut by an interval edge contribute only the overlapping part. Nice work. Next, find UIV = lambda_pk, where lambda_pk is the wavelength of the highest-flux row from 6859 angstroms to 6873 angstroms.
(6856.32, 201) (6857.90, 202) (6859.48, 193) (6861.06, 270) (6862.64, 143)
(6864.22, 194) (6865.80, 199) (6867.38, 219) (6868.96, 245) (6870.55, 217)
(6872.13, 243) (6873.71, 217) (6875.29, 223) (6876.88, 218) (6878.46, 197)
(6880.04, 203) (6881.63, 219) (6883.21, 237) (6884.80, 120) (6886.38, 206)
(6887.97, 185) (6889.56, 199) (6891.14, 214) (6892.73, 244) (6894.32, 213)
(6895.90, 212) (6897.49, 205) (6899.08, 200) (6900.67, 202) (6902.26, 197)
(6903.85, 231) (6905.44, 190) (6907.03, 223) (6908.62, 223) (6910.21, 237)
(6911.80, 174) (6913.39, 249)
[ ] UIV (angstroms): 6861.06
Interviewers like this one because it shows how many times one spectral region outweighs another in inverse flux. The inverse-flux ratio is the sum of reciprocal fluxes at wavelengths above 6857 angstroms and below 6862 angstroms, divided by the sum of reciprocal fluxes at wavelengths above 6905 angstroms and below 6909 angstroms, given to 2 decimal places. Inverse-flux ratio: 0.97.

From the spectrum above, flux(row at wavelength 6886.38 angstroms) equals 206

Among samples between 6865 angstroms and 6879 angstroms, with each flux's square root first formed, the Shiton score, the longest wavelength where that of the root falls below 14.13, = 6878.46 angstroms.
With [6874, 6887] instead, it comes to 6884.80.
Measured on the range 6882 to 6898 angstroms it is 6889.56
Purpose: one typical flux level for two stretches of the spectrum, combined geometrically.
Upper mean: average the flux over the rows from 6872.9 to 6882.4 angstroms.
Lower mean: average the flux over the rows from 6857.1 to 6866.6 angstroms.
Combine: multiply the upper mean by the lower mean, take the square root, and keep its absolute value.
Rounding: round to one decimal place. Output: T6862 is 206.4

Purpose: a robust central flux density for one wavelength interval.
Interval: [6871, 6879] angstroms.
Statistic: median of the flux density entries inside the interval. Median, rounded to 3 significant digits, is 218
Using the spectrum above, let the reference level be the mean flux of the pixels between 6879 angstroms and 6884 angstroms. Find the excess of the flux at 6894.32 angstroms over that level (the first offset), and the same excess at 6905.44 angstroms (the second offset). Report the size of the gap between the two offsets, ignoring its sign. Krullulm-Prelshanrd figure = 23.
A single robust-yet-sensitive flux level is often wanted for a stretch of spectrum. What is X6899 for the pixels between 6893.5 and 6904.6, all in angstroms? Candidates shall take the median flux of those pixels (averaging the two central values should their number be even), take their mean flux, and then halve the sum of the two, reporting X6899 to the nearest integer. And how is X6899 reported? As 207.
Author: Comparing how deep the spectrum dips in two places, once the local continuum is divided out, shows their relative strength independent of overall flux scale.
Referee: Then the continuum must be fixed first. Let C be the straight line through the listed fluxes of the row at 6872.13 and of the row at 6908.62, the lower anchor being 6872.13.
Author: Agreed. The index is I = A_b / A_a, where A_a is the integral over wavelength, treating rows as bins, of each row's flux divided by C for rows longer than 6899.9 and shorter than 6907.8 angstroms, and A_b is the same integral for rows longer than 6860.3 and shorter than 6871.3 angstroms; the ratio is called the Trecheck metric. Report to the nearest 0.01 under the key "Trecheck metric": 1.30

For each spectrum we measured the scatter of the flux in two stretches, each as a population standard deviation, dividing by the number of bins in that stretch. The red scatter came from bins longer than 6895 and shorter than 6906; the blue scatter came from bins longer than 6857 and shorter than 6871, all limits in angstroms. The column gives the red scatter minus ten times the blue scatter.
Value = -324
